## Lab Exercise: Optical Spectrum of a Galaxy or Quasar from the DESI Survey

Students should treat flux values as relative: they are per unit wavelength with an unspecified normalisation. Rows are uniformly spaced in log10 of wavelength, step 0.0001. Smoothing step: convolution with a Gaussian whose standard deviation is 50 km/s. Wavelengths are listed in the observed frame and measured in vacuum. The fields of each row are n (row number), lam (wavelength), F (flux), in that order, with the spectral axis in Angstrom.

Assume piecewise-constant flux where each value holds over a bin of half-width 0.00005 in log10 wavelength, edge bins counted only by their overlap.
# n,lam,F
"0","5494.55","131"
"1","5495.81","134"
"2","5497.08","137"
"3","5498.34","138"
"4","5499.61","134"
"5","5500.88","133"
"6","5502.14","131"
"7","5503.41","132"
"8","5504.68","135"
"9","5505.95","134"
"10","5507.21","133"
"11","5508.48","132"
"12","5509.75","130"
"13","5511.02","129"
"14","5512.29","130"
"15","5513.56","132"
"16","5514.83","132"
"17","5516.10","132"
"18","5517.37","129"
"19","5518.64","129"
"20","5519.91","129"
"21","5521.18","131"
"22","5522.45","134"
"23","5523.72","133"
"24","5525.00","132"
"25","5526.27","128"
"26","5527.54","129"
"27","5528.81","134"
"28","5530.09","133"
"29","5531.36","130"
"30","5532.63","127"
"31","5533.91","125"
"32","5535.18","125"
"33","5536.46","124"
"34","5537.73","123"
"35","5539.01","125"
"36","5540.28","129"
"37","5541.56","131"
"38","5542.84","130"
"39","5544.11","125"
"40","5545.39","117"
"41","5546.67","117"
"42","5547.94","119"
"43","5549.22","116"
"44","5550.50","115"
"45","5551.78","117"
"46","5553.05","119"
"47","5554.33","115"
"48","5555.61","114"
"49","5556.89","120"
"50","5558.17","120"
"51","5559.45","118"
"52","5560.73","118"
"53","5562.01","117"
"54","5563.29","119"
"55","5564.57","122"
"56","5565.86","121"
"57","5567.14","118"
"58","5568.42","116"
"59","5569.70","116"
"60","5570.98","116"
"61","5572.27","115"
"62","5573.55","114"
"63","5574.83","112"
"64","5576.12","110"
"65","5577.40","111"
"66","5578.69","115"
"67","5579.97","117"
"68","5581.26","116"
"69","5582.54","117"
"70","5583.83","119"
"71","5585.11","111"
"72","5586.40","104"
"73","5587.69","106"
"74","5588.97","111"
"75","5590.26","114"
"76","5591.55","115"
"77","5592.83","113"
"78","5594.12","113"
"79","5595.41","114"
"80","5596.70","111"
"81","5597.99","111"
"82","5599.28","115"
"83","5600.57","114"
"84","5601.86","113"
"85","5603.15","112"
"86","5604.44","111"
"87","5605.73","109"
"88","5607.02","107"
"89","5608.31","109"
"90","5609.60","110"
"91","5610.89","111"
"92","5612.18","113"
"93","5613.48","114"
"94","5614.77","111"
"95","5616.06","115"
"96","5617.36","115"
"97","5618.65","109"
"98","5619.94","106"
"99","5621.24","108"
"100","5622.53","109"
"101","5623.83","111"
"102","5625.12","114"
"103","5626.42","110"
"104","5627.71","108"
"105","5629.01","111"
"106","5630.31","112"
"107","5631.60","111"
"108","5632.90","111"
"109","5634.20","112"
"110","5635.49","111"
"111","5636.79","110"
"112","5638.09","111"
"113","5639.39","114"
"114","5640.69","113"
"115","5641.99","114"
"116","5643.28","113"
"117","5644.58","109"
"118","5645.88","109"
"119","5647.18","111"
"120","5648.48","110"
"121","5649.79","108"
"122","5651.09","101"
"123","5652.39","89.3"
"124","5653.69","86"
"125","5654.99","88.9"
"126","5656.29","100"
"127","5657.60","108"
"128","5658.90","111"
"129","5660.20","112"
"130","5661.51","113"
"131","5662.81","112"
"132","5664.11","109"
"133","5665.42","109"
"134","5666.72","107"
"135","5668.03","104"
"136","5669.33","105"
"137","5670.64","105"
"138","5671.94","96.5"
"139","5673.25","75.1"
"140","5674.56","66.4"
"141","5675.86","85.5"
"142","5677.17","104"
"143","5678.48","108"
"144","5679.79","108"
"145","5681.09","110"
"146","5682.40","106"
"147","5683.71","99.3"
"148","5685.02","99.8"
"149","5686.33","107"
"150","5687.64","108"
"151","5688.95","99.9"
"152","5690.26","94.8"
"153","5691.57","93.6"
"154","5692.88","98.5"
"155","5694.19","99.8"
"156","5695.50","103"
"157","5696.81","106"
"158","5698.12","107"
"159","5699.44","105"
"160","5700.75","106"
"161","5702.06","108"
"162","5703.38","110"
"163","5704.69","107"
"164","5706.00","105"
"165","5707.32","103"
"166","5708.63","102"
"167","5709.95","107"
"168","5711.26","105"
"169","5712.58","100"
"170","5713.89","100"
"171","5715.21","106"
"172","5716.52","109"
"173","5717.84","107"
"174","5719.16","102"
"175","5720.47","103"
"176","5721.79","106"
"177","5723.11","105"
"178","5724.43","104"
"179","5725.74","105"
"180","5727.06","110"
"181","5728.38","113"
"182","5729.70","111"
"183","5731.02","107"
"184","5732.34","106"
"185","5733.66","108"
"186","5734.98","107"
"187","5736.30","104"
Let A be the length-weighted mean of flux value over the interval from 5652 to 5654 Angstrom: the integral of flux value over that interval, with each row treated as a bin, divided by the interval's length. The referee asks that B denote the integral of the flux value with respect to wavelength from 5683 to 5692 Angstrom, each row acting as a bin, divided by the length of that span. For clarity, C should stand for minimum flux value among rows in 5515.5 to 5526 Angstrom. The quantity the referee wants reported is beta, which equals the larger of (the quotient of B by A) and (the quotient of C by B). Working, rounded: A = 88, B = 101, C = 129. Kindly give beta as 1.3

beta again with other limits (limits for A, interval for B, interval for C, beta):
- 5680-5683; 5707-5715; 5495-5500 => 1.3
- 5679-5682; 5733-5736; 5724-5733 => 1.0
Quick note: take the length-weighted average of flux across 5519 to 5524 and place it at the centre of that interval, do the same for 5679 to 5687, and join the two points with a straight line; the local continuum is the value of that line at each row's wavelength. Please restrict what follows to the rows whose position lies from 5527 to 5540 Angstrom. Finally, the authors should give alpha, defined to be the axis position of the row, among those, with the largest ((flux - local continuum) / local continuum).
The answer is 5528.81 Angstrom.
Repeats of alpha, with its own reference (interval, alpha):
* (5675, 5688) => 5681.09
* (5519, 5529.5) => 5528.81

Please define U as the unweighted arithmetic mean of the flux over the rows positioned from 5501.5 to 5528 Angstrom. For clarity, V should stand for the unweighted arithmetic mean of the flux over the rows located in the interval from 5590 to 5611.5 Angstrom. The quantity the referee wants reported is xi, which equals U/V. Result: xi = 1.17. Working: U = 131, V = 112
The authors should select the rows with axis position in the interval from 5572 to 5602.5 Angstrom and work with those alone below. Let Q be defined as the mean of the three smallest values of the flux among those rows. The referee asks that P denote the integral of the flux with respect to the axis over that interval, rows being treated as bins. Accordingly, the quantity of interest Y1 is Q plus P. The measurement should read 3551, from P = 3444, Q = 107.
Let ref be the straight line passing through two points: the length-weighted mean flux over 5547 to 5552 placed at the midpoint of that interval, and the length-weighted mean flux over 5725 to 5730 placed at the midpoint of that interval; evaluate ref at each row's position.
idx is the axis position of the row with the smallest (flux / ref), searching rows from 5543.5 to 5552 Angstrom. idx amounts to 5550.50 Angstrom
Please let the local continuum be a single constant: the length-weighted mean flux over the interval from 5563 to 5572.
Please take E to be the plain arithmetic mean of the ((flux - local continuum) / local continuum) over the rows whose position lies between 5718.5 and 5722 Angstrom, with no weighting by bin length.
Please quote -0.12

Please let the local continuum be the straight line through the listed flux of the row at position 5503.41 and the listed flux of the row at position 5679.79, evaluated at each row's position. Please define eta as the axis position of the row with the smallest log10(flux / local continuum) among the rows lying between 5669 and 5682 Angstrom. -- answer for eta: 5674.56 Angstrom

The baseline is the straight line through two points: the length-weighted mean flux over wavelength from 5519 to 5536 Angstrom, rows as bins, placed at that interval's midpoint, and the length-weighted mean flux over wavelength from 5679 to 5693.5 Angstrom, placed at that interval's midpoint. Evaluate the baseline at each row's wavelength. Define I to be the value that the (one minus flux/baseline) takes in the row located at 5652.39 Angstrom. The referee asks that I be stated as 0.175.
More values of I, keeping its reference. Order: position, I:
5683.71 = 0.034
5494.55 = 0.034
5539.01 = 0.023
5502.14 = 0.025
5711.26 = -0.072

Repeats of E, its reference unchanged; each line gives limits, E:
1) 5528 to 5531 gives 0.13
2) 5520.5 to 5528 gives 0.11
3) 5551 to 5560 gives 0.00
